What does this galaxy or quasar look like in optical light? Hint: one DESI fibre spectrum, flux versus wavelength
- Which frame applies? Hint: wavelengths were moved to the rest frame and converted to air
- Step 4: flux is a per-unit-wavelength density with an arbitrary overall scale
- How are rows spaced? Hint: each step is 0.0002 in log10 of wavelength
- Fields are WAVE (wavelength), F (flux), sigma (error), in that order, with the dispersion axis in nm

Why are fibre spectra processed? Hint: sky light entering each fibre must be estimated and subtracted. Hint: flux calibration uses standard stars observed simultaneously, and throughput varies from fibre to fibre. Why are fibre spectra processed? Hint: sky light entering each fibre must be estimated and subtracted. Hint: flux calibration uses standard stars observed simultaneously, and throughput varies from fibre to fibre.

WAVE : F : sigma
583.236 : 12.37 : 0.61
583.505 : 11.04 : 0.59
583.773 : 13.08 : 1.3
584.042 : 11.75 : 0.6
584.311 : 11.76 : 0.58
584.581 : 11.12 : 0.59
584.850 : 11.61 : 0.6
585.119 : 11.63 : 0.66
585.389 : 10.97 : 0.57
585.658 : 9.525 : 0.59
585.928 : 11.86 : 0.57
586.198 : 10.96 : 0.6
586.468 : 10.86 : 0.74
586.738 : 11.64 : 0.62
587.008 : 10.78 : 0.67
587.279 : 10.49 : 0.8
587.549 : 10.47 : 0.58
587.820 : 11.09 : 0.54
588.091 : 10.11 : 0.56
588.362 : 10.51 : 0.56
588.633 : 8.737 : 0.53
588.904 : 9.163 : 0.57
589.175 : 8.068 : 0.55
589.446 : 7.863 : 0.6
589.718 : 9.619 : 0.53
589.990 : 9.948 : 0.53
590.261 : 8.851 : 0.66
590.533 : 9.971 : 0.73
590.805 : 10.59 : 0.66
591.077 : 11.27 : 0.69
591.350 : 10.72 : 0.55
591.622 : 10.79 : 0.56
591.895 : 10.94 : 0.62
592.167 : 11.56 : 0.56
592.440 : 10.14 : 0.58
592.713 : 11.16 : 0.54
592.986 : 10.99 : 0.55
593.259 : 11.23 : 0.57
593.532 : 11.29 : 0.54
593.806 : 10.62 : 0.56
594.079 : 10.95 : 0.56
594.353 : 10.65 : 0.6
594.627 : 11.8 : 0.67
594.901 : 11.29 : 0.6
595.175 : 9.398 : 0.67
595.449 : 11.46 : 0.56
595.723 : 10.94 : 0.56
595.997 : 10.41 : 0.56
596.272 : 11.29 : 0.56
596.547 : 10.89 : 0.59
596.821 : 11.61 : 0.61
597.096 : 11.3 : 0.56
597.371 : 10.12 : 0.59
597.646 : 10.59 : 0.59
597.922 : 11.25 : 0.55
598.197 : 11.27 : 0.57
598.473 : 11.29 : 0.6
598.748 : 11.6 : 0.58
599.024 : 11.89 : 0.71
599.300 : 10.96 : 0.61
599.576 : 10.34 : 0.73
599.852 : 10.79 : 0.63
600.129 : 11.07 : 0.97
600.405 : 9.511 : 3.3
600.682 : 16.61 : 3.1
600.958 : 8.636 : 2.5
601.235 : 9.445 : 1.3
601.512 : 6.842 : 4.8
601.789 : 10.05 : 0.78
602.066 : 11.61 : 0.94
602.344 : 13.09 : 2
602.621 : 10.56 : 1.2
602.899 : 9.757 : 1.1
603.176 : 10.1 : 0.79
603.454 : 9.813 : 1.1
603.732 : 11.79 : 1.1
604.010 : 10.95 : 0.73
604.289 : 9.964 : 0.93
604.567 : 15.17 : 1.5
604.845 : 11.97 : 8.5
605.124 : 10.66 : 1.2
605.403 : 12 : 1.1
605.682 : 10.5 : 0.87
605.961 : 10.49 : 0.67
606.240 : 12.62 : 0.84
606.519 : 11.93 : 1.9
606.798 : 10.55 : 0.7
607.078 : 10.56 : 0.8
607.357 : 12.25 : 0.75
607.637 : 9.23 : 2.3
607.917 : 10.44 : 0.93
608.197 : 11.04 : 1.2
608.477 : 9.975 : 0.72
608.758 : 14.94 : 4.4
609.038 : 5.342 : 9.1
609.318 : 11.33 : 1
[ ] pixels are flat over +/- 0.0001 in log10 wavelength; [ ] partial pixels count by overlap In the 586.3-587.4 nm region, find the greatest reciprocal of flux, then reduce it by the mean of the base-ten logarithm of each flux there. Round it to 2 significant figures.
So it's -0.94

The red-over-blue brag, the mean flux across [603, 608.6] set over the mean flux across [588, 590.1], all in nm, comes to 1.20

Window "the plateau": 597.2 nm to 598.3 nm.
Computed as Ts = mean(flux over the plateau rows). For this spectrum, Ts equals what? 10.8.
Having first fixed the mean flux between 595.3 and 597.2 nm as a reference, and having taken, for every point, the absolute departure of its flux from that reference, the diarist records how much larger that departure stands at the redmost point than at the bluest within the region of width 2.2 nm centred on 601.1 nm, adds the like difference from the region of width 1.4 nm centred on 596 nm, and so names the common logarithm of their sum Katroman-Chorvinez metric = -0.5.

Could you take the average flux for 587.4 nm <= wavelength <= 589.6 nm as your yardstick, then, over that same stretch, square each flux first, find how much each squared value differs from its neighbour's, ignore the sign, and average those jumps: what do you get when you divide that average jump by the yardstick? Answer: 1.6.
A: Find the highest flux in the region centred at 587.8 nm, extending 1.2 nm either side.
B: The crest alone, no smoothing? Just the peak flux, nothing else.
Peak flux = 11.64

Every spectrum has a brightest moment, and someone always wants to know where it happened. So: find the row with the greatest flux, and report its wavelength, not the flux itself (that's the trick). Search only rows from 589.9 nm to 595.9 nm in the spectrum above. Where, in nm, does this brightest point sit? 594.627 nm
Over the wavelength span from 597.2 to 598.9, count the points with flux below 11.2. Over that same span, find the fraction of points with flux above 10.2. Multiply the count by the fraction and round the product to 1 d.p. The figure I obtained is 1.7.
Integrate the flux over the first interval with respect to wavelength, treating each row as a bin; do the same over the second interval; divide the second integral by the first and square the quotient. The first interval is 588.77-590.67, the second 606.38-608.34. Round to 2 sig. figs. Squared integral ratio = 1.5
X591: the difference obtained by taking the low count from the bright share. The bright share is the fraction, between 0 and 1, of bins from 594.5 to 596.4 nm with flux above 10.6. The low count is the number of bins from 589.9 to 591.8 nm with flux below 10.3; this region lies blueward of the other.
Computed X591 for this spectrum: -2.3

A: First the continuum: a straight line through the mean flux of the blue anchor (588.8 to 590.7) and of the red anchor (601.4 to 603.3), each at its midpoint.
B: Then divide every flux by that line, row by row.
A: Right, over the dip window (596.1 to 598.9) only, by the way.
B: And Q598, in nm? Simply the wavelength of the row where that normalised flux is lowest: 597.371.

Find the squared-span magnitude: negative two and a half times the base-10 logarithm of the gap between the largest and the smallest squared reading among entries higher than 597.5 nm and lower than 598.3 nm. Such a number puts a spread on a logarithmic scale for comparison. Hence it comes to -2.9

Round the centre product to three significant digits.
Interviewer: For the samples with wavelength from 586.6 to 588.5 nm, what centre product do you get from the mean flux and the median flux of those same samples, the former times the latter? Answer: 113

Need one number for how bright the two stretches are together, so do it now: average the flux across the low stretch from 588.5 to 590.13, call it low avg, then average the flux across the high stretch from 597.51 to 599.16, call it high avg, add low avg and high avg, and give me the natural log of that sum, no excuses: 3.01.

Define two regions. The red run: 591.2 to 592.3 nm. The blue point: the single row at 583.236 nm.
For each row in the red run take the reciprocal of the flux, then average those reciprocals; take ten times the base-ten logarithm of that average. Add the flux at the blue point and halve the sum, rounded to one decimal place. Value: 1.0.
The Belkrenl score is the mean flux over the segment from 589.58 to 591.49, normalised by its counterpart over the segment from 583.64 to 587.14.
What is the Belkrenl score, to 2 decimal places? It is 0.89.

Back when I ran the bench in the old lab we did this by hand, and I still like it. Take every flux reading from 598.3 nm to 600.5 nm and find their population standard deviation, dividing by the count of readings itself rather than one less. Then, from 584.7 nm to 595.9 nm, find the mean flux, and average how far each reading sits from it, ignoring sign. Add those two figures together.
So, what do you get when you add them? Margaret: 1.4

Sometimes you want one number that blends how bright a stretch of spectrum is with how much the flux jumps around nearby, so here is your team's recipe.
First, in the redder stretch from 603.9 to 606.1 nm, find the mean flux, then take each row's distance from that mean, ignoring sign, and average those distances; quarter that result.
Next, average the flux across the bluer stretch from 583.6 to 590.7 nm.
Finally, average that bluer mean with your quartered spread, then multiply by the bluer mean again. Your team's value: 56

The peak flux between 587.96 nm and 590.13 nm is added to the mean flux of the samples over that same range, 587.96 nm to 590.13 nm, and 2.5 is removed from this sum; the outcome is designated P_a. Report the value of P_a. 17.3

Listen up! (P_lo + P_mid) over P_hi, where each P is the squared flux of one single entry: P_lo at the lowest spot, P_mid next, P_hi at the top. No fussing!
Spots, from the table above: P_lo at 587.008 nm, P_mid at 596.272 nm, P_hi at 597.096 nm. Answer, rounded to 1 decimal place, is 1.9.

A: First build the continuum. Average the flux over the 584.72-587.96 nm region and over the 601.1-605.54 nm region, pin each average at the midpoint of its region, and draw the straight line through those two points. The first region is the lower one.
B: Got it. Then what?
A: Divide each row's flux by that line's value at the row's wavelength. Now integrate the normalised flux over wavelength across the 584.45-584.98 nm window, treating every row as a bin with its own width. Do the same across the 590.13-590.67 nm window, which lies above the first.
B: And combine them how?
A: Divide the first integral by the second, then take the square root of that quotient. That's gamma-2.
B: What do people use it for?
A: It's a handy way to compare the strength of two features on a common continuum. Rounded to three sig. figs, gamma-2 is 1.09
